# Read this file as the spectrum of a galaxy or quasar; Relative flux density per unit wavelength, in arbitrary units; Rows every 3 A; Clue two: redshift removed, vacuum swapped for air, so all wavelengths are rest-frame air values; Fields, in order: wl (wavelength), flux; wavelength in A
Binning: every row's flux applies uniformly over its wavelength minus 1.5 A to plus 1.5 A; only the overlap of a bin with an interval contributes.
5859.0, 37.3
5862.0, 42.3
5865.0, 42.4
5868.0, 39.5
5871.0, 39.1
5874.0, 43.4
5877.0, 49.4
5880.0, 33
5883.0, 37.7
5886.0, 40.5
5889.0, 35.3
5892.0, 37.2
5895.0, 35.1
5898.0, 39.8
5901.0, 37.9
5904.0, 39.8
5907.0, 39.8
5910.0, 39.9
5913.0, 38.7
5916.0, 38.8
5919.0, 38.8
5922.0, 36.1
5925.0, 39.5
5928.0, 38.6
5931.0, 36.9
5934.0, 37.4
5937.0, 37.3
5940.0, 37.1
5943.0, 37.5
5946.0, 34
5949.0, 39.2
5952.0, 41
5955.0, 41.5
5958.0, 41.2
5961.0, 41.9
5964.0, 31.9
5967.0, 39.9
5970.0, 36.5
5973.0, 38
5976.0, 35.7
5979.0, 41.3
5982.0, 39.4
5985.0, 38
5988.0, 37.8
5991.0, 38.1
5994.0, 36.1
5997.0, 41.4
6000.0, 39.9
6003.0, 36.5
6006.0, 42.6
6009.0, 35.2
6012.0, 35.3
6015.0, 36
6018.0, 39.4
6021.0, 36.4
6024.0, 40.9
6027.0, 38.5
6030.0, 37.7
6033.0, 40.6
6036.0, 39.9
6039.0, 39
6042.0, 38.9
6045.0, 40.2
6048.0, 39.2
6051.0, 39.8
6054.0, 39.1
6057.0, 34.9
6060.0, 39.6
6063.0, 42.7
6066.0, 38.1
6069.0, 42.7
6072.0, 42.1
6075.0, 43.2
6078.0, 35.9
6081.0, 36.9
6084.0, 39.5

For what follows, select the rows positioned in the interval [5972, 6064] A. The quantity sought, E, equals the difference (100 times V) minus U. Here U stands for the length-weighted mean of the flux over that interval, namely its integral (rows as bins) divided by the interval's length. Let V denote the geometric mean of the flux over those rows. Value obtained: 3820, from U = 38.6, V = 38.6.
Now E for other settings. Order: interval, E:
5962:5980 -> 3672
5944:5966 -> 3809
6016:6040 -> 3863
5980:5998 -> 3805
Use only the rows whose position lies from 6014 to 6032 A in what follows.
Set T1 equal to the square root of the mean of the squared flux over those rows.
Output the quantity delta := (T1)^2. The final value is 1458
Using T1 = 38.2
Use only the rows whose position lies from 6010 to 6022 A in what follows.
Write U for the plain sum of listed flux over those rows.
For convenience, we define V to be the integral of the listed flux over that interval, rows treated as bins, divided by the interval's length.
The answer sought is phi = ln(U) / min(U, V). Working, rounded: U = 147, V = 36.7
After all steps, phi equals 0.136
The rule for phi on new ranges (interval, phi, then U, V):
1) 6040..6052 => 0.128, 158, 39.5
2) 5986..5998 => 0.132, 153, 38.2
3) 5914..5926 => 0.131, 153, 38.3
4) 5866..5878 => 0.121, 171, 42.6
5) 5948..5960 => 0.125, 163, 40.8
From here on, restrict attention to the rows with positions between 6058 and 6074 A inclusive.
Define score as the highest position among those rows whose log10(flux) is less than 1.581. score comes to 6066.0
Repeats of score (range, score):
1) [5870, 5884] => 5883.0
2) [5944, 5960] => 5946.0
